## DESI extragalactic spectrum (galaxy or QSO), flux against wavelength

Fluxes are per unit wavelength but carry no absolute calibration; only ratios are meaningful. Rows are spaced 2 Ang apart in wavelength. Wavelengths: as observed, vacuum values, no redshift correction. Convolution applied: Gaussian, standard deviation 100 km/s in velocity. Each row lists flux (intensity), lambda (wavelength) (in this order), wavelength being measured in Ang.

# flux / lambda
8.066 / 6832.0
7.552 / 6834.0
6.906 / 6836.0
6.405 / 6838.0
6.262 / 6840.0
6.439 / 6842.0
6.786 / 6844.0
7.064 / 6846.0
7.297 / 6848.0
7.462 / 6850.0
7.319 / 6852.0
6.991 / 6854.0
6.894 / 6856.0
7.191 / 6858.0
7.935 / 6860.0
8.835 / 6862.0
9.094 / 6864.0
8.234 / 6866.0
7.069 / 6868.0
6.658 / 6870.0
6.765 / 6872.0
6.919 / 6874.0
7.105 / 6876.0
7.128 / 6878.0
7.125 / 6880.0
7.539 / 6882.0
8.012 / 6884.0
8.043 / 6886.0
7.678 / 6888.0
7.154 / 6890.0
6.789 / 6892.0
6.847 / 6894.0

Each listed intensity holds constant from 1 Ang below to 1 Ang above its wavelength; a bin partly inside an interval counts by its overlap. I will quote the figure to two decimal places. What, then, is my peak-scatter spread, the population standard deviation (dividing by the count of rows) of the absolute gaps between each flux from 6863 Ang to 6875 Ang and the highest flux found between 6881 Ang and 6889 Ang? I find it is 0.39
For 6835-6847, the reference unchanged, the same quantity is 0.29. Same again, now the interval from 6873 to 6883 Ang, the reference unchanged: 0.20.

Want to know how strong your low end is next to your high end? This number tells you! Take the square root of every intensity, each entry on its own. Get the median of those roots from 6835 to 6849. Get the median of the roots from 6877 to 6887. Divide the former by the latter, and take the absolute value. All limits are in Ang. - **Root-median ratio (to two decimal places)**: 0.95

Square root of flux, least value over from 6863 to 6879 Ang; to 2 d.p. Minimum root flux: 2.58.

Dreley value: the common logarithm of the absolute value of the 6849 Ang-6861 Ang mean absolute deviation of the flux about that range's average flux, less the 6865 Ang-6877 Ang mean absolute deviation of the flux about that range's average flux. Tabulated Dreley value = -1.02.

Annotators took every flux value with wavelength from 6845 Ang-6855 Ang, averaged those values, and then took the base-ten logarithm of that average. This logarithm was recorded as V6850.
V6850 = 0.859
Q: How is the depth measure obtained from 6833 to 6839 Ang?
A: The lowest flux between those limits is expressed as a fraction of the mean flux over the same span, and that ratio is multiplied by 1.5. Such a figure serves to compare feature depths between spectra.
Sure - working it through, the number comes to 1.38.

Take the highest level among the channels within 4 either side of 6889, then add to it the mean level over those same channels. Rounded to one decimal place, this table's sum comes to 15.5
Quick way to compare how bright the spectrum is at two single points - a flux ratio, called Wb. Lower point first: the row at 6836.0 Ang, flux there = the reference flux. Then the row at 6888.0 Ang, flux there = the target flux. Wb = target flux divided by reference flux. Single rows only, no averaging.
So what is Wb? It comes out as 1.11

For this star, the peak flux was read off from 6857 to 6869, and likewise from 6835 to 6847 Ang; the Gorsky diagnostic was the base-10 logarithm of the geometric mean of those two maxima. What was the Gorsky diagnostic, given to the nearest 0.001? 0.904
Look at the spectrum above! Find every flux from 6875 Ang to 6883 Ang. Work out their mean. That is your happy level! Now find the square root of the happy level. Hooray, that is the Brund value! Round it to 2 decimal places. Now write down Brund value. 2.69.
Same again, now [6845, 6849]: 2.68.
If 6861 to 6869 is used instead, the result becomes 2.88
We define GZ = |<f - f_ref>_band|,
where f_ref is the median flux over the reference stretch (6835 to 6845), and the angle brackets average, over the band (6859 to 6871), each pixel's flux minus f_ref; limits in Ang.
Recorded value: 1.5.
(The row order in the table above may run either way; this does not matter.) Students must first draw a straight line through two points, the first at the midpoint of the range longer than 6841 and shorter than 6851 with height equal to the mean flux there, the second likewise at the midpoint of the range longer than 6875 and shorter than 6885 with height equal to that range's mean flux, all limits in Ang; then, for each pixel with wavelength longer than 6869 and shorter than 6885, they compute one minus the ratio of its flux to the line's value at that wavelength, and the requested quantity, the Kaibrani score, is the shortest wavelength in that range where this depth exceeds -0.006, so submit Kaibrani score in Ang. 6870.0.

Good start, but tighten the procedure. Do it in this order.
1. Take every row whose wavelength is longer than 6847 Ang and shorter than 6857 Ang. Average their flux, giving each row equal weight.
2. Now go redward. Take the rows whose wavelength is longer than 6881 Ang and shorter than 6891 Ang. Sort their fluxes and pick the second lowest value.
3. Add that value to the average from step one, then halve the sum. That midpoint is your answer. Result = 7.37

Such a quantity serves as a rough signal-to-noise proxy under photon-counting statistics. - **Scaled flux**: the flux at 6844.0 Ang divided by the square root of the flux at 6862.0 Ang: 2.28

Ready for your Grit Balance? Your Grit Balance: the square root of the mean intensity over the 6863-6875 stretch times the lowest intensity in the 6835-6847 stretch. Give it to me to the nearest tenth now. 6.8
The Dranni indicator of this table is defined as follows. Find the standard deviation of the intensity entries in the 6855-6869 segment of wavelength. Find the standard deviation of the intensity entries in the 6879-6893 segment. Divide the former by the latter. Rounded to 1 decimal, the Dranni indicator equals 1.8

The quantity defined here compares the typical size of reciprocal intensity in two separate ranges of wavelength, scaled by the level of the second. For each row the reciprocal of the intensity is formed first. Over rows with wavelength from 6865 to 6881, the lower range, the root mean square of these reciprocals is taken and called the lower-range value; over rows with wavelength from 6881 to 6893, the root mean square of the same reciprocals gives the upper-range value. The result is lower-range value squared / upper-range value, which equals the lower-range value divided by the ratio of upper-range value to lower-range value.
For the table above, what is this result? 0.149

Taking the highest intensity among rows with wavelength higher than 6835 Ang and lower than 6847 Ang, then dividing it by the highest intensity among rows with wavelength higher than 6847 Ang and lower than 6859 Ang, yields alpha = 0.95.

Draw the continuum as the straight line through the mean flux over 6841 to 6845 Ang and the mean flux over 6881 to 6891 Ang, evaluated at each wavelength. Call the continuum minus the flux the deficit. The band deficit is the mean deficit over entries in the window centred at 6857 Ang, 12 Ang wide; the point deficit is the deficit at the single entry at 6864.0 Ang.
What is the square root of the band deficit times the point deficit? 1.1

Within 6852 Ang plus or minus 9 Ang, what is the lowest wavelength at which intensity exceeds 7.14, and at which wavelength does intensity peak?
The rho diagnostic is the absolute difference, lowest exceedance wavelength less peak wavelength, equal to 12 Ang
